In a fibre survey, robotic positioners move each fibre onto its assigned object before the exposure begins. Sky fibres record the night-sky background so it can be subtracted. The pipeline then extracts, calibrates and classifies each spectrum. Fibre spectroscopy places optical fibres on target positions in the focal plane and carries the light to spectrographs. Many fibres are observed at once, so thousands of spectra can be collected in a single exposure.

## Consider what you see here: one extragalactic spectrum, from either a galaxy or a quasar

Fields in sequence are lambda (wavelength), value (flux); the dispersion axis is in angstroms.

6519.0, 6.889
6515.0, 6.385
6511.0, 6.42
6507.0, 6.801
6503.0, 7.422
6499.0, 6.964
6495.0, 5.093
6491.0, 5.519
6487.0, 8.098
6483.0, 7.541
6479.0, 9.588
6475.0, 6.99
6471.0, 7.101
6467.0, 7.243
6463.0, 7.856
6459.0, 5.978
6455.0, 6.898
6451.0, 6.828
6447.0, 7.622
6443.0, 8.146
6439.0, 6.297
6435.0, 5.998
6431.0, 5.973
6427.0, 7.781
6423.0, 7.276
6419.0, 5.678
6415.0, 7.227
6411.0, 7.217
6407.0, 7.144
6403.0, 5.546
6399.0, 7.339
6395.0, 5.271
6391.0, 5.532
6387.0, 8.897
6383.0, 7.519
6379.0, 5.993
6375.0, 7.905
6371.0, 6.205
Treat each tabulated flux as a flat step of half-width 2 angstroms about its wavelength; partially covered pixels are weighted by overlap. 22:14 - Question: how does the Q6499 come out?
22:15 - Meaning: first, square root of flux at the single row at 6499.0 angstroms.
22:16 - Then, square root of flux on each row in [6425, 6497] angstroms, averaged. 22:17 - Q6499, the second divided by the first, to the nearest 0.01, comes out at 1.00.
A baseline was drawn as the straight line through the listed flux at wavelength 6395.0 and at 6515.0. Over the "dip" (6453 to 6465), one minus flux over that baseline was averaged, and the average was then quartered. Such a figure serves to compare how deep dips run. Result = -0.044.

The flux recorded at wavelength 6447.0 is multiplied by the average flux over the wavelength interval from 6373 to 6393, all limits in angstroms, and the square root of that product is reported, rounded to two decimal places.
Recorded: 7.39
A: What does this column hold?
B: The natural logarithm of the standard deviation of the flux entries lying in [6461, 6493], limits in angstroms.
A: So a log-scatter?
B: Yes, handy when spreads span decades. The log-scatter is 0.1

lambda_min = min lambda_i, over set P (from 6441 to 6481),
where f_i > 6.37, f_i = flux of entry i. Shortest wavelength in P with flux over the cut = 6443.0 angstroms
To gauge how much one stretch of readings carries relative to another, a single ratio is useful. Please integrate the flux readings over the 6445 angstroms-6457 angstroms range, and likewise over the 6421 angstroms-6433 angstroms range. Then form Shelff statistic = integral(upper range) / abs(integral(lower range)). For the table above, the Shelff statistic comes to 1.02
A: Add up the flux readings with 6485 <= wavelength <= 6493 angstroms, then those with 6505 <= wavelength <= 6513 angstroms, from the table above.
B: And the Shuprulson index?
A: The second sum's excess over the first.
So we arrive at -0.4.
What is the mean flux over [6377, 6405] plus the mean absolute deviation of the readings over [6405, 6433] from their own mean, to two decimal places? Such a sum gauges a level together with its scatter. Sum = 7.20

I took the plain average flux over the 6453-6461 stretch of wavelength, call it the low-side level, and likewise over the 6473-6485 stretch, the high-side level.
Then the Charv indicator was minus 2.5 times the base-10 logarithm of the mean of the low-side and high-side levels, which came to -2.15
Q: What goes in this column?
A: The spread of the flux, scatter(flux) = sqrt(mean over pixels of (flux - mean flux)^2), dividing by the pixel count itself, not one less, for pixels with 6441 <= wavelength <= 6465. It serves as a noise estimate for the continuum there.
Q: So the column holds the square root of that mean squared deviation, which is 0.73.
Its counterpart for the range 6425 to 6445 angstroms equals 0.93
